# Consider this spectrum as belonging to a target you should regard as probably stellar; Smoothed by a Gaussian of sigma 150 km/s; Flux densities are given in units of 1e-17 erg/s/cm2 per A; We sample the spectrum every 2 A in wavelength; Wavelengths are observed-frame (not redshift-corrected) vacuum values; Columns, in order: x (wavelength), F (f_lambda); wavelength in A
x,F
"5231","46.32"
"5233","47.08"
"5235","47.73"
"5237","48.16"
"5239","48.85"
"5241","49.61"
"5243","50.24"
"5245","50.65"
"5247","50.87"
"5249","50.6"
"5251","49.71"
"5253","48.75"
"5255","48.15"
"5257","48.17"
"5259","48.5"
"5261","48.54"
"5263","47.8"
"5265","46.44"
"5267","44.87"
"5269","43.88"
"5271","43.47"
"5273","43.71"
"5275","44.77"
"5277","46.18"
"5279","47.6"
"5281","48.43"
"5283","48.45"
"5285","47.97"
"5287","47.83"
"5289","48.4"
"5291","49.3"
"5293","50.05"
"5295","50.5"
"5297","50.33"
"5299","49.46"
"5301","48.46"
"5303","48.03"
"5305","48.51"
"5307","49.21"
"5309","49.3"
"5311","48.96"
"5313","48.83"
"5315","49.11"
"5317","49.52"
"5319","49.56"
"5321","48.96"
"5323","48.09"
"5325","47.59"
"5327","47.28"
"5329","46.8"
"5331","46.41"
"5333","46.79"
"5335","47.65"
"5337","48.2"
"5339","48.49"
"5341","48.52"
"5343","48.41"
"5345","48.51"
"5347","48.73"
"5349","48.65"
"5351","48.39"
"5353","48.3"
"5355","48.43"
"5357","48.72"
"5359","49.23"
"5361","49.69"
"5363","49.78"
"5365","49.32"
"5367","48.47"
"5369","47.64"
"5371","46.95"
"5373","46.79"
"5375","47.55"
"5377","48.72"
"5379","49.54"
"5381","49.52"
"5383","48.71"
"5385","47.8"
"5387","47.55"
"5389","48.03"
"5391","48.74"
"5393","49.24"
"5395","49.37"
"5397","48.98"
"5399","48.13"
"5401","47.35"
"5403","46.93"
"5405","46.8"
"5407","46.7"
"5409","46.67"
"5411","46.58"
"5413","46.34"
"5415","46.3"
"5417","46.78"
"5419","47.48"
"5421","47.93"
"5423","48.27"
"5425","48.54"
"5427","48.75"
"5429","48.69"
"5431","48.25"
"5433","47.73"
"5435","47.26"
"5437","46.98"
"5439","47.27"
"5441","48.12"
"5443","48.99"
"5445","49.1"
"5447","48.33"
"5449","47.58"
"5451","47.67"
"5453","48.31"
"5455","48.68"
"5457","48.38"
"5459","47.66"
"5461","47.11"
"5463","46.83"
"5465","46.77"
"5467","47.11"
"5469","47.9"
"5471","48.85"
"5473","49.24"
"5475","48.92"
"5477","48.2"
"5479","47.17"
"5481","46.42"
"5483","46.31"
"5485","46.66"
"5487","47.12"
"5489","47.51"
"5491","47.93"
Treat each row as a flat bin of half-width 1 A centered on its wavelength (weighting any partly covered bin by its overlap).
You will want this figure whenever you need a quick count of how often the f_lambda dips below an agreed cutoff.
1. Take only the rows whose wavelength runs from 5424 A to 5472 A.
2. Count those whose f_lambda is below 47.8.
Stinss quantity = 11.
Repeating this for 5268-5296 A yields 6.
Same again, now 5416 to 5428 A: 2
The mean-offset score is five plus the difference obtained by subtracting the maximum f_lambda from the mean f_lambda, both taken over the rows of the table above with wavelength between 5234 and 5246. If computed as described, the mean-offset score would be 3.6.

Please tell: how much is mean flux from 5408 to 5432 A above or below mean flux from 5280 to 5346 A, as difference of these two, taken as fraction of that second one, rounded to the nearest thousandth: -0.020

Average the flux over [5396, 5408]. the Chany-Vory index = 47.48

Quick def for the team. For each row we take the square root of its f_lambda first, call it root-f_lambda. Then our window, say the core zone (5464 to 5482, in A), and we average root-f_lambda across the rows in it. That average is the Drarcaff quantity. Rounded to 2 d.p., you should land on 6.92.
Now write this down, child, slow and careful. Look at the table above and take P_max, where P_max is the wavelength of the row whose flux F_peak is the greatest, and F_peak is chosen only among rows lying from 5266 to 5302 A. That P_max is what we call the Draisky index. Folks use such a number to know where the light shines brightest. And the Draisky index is 5295 A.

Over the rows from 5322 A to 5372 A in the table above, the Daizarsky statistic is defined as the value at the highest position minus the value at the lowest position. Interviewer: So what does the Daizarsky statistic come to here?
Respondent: -1.1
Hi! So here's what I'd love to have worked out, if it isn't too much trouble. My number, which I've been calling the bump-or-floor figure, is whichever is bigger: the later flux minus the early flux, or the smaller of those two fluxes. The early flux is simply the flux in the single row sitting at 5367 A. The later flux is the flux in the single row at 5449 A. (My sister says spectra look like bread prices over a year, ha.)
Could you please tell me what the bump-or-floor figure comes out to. 47.6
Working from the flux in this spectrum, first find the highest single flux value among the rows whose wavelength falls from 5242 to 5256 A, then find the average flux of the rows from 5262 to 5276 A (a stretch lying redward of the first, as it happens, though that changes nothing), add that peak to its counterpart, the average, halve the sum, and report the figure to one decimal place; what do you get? 47.9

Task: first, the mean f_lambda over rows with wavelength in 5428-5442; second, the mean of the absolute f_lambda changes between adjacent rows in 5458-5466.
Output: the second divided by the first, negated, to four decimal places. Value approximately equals -0.0062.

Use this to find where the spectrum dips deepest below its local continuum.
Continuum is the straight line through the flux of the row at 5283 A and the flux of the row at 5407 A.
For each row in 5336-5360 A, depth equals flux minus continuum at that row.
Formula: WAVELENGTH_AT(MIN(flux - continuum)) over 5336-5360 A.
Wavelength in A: 5337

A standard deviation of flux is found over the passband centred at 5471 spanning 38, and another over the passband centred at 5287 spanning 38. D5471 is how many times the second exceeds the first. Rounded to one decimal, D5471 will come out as 2.4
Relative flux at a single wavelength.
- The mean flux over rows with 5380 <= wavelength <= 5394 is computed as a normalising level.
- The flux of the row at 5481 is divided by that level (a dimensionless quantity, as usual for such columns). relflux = 0.96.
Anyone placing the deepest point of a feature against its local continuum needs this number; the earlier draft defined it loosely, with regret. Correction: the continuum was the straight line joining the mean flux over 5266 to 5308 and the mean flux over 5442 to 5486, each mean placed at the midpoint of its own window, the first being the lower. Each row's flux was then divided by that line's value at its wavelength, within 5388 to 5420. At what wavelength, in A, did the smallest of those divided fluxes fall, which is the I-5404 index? 5415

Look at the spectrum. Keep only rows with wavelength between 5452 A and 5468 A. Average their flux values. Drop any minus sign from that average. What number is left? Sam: 47.6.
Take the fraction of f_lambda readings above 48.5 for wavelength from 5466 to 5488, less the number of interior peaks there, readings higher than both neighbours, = -0.73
